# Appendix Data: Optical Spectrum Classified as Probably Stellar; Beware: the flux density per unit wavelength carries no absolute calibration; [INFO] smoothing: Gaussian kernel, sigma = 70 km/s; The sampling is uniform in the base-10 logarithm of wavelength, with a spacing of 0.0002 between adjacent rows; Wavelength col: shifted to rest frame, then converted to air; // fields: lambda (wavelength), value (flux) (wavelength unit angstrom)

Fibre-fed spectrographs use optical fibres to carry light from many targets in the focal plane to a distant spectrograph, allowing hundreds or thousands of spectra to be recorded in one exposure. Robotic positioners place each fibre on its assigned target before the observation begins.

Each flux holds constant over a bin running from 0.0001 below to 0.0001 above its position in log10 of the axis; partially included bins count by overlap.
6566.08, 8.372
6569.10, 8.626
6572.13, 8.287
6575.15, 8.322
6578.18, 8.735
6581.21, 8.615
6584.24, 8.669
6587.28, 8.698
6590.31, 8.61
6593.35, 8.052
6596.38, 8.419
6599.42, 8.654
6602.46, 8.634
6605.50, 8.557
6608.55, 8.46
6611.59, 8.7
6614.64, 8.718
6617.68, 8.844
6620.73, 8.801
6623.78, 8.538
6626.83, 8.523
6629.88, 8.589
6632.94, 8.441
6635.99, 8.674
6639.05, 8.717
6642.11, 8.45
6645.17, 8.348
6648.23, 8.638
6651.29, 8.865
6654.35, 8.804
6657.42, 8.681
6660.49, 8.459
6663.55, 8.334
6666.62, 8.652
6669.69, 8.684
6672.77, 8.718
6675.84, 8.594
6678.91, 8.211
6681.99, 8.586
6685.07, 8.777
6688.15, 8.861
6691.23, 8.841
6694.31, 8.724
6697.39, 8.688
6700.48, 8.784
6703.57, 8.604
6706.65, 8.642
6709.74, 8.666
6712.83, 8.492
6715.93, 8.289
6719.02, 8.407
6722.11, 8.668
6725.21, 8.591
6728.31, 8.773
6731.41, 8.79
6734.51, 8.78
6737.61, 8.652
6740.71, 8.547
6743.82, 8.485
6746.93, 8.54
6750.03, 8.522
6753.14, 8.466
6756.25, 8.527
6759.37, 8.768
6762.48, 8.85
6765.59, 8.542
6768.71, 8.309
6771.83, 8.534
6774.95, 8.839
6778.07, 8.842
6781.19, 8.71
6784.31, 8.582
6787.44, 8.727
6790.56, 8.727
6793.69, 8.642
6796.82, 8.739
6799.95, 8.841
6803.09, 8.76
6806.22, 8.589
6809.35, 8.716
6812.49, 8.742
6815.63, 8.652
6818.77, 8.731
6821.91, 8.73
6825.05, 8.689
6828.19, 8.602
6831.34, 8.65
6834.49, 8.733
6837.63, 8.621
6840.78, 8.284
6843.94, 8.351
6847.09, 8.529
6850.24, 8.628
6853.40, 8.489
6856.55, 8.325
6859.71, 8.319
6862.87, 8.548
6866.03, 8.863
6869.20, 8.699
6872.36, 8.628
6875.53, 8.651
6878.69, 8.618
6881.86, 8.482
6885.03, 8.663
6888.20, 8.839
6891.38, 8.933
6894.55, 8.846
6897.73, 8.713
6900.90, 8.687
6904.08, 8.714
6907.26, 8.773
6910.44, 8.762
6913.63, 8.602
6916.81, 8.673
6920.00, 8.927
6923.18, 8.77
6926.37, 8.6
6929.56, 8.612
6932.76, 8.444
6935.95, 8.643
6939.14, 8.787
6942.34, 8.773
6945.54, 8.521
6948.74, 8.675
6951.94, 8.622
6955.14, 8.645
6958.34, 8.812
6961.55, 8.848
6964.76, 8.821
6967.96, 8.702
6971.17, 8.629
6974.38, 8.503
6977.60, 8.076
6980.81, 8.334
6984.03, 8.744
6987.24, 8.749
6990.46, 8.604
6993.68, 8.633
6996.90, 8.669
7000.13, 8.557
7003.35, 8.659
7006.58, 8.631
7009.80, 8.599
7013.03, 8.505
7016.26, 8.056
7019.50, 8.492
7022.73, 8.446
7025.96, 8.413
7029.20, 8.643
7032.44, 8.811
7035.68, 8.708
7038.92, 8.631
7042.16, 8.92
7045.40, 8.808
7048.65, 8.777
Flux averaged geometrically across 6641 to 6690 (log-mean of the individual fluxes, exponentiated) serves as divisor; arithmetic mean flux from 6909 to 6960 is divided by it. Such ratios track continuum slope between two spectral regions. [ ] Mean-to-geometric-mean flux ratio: 1.01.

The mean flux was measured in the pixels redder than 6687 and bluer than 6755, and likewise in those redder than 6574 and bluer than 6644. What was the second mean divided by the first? 0.99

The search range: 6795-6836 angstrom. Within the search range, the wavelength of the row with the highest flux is 6799.95 angstrom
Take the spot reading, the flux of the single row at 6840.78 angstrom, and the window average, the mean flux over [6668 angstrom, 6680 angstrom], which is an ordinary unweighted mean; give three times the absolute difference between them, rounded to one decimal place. 0.8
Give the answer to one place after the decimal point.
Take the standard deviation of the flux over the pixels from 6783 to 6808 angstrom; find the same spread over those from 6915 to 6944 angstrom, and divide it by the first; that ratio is 1.6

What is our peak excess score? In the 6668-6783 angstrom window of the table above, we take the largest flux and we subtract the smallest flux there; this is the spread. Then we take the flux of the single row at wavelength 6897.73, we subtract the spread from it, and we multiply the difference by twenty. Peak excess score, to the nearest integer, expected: 161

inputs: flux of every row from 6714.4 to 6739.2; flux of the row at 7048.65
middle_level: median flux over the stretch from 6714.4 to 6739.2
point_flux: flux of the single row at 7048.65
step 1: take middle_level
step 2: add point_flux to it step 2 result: 17.4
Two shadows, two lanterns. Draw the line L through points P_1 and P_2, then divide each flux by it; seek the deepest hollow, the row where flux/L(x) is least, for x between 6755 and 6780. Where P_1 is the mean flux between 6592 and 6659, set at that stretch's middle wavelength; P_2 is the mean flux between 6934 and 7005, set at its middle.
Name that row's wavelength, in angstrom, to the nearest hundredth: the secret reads 6768.71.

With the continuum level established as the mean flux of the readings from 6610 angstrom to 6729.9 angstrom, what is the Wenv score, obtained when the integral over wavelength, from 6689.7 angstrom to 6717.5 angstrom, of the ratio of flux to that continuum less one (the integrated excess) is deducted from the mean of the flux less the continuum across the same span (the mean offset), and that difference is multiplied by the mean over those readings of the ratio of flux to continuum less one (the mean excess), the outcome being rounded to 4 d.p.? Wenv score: 0.0000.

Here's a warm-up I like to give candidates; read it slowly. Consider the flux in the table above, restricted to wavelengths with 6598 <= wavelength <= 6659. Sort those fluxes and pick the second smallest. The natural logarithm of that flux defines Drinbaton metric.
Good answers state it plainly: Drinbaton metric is 2.13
